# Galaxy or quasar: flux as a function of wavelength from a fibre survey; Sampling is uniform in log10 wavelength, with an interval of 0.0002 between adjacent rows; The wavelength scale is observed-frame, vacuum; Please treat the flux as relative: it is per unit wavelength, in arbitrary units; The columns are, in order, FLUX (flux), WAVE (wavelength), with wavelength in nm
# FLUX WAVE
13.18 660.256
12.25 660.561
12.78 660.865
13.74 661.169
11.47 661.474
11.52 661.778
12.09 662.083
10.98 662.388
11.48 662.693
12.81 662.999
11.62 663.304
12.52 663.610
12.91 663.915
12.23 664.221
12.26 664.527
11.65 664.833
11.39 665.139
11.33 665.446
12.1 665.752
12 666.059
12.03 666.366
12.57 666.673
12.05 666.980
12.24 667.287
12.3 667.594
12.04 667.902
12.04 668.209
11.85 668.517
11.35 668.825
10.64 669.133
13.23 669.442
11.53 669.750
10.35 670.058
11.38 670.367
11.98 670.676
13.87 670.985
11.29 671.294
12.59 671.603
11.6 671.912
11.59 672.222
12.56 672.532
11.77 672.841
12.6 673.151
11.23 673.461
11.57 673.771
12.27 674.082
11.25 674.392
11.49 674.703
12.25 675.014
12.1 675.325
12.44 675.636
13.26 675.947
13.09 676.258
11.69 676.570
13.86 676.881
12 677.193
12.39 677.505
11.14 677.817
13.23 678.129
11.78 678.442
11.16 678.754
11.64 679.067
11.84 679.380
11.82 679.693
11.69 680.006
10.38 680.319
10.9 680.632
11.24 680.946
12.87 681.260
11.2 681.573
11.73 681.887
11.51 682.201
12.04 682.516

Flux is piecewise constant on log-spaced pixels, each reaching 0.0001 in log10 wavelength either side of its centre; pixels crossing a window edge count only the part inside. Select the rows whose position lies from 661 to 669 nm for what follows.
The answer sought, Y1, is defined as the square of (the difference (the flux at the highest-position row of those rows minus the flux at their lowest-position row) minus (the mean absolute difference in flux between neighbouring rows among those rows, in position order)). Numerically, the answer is 8.5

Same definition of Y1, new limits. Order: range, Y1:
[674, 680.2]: 2.0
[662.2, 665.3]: 0.1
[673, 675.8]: 0.6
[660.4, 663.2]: 0.1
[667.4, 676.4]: 0.0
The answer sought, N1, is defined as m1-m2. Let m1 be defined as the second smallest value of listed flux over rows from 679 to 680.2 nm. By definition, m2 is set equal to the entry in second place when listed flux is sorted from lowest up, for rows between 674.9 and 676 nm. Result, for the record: -0.6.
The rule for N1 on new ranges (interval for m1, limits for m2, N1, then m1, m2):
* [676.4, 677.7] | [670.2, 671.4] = 0.6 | 12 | 11.38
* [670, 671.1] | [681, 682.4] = -0.1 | 11.38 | 11.51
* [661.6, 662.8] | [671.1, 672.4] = -0.1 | 11.48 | 11.59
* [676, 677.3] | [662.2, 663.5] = 0.5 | 12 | 11.48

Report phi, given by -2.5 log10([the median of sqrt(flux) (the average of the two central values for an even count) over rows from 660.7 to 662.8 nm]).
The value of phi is -1.33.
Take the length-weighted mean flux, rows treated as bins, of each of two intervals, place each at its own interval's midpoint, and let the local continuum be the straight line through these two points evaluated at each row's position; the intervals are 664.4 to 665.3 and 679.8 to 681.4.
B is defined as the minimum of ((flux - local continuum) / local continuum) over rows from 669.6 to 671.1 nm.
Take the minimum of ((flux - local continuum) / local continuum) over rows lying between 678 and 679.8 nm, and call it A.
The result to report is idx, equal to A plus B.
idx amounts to -0.14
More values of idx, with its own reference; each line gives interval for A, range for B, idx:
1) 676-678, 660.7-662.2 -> -0.06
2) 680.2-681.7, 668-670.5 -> -0.20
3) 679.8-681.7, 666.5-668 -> -0.06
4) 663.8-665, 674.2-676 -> -0.03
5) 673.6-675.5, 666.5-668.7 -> -0.01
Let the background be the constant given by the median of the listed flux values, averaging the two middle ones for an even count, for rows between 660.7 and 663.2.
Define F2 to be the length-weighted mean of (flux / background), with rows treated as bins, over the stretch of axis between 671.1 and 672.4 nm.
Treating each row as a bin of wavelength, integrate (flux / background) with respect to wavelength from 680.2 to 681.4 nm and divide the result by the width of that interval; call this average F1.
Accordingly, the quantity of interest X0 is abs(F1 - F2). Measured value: 0.04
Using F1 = 0.96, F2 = 1.00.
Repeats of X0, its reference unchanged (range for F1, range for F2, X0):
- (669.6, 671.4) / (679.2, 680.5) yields 0.03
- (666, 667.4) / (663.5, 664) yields 0.05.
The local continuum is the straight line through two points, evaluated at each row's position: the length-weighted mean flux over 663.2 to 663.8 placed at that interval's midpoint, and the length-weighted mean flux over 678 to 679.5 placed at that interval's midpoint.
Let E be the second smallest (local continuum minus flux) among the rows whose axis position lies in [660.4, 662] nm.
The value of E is -0.6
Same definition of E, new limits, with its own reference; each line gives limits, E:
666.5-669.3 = -0.2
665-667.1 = 0.0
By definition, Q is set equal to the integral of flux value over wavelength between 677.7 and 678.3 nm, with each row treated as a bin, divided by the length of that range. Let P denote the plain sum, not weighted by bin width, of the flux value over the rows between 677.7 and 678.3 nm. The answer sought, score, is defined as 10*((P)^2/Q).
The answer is 485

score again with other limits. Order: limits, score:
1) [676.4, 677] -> 513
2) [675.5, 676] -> 517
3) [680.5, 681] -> 444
